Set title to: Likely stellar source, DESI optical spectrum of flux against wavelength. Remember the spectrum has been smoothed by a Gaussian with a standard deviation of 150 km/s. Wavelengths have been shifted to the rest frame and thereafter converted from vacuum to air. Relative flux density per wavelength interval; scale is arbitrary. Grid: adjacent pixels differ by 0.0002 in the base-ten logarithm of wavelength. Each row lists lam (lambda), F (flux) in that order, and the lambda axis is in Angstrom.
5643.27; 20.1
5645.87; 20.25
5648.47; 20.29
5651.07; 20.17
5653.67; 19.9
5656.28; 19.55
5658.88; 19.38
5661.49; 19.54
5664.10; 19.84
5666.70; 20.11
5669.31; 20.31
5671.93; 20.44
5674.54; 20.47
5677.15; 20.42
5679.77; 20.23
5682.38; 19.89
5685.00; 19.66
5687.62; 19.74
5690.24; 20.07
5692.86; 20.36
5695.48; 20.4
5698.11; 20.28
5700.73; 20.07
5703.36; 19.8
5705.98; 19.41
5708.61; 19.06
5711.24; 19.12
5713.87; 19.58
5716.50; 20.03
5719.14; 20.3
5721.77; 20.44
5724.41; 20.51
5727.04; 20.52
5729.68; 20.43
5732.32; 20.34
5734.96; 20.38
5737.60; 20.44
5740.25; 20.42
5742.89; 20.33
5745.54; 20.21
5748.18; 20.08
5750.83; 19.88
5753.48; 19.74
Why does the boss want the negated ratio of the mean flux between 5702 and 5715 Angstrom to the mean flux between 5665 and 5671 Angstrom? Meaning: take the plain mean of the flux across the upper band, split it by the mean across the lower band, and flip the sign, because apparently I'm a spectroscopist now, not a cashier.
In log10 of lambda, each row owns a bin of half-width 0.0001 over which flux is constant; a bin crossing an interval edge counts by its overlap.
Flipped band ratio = -0.96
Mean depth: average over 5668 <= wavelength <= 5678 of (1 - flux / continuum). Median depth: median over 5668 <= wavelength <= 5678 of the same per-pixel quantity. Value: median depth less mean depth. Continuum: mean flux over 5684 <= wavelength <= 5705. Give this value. -0.0010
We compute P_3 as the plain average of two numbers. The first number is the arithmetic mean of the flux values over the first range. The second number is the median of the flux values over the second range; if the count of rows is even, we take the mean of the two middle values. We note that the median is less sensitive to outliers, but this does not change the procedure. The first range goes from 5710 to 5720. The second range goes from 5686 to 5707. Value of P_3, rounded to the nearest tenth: 19.9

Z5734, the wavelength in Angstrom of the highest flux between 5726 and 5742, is 5727.04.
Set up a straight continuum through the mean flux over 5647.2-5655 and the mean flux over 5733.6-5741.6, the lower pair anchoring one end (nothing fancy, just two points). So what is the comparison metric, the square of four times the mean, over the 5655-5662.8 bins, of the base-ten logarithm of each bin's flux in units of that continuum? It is 0.0033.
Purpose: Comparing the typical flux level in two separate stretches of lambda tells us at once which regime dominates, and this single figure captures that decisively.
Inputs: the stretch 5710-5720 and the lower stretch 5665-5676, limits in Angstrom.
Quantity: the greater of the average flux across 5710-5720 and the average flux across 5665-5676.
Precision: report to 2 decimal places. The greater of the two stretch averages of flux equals 20.33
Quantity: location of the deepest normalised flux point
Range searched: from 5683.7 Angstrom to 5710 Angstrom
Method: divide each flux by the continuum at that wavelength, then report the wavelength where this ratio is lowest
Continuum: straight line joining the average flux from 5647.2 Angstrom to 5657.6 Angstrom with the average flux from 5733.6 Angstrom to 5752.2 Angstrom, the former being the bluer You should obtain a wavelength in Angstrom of 5708.61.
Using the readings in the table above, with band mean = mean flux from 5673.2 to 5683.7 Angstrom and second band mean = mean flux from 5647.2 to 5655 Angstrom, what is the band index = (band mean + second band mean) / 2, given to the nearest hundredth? 20.19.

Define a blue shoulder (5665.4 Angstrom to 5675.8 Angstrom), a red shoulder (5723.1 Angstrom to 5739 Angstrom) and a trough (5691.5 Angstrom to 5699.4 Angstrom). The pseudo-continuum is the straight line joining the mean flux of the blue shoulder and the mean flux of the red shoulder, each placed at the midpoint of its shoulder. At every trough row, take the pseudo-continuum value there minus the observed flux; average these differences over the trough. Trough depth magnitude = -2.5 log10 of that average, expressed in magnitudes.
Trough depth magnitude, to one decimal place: 3.9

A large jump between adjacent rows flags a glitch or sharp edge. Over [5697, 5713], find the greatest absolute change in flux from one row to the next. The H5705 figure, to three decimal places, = 0.390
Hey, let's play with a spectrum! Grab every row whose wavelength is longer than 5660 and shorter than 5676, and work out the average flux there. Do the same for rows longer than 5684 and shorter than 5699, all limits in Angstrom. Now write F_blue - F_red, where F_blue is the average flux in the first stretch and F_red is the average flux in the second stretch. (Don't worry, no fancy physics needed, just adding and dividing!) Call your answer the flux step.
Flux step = 0.03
